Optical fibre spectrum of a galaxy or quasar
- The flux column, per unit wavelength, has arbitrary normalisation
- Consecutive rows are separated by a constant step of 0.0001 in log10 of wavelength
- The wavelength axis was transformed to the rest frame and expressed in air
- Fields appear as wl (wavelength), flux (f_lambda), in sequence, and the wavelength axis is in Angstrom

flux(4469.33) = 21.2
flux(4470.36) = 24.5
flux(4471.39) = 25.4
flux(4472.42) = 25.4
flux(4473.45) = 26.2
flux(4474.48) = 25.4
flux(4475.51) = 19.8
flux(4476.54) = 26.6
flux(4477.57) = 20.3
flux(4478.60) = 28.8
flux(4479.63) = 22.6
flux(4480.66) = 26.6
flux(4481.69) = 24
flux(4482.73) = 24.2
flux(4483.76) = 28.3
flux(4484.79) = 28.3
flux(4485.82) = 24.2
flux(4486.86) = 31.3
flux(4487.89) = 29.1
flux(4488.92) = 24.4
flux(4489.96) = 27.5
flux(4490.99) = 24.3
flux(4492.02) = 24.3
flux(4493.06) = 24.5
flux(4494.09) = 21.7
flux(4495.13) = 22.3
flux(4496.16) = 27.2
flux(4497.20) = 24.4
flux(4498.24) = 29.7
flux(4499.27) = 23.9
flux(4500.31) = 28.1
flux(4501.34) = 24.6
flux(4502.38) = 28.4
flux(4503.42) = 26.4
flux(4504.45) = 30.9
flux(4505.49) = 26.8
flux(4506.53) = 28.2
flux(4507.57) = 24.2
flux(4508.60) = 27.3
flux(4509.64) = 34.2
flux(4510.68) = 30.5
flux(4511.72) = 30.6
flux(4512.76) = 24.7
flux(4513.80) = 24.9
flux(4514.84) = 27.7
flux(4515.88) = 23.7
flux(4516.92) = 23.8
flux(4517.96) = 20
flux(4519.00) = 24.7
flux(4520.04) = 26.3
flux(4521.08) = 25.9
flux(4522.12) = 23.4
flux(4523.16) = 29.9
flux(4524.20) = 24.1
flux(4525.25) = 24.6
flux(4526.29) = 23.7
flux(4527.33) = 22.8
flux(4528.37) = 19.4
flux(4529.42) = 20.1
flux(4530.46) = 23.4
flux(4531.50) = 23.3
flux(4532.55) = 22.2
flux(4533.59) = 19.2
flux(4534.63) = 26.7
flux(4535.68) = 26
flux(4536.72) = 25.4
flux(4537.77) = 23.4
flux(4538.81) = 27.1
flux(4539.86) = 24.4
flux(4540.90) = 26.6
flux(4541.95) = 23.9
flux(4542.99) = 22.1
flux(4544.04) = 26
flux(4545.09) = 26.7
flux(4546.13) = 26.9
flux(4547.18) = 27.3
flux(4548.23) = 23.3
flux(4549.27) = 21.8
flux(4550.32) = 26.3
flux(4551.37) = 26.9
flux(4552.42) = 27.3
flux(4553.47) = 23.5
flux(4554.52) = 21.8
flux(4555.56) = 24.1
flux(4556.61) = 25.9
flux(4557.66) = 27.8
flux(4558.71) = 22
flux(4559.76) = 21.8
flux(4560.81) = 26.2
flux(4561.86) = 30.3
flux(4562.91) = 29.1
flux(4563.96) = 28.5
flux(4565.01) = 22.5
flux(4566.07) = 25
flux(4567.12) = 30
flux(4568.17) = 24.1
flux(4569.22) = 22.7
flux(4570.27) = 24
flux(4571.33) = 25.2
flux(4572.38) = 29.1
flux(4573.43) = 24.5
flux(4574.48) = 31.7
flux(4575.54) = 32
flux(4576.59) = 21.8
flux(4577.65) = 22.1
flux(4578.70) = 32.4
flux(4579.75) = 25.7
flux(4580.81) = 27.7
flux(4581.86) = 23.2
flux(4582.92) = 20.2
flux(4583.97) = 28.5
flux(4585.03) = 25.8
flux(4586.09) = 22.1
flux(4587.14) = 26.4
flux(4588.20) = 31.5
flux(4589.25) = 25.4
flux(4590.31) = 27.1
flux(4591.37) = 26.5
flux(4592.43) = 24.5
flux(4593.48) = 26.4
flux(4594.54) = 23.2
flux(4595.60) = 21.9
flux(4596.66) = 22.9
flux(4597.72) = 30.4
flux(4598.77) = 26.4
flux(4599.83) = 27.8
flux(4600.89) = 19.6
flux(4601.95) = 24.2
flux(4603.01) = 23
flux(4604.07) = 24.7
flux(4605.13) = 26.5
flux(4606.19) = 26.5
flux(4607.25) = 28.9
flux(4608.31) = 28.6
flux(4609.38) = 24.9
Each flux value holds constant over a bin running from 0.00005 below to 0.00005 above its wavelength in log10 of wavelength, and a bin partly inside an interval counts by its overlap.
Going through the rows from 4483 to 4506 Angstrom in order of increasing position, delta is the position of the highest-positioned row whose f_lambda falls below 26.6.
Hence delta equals 4503.42 Angstrom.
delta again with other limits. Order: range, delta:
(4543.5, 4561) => 4560.81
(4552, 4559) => 4558.71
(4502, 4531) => 4530.46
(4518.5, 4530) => 4529.42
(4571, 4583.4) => 4582.92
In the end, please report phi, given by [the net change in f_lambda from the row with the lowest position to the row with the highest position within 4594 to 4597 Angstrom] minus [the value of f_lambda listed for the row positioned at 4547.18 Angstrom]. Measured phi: -28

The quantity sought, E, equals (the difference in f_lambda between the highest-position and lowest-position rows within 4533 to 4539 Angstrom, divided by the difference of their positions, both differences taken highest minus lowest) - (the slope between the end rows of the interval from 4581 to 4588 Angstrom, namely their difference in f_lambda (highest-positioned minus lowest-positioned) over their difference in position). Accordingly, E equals 0.9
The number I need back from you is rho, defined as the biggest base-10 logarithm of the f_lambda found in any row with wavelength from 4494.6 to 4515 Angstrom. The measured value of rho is 1.53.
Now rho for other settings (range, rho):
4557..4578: 1.51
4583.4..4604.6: 1.50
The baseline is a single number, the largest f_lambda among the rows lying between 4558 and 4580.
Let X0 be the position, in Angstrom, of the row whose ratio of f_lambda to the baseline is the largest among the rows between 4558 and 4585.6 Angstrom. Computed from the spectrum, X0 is 4578.70 Angstrom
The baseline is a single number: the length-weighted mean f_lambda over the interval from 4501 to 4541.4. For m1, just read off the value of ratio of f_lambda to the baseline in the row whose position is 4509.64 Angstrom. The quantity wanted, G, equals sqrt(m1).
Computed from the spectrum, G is 1.16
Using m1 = 1.35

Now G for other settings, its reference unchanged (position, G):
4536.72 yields 1.00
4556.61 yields 1.01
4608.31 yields 1.06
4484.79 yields 1.06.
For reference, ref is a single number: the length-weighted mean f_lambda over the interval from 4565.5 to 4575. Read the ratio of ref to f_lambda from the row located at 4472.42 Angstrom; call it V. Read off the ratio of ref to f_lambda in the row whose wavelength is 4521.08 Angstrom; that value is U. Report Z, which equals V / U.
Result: 1.02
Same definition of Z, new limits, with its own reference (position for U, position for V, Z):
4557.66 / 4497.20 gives 1.14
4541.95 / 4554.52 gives 1.10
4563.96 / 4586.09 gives 1.29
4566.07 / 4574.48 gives 0.79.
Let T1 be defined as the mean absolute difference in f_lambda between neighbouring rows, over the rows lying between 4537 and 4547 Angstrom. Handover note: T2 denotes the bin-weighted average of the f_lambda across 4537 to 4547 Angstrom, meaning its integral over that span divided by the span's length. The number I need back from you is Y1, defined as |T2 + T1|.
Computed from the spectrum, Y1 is 28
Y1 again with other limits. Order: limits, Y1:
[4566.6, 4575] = 30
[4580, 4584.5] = 30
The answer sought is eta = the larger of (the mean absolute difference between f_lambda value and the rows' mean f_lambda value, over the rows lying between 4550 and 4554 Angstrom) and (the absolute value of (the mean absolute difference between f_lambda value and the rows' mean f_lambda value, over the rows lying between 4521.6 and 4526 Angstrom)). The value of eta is 2.20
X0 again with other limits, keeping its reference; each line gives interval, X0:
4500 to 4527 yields 4509.64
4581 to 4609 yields 4588.20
